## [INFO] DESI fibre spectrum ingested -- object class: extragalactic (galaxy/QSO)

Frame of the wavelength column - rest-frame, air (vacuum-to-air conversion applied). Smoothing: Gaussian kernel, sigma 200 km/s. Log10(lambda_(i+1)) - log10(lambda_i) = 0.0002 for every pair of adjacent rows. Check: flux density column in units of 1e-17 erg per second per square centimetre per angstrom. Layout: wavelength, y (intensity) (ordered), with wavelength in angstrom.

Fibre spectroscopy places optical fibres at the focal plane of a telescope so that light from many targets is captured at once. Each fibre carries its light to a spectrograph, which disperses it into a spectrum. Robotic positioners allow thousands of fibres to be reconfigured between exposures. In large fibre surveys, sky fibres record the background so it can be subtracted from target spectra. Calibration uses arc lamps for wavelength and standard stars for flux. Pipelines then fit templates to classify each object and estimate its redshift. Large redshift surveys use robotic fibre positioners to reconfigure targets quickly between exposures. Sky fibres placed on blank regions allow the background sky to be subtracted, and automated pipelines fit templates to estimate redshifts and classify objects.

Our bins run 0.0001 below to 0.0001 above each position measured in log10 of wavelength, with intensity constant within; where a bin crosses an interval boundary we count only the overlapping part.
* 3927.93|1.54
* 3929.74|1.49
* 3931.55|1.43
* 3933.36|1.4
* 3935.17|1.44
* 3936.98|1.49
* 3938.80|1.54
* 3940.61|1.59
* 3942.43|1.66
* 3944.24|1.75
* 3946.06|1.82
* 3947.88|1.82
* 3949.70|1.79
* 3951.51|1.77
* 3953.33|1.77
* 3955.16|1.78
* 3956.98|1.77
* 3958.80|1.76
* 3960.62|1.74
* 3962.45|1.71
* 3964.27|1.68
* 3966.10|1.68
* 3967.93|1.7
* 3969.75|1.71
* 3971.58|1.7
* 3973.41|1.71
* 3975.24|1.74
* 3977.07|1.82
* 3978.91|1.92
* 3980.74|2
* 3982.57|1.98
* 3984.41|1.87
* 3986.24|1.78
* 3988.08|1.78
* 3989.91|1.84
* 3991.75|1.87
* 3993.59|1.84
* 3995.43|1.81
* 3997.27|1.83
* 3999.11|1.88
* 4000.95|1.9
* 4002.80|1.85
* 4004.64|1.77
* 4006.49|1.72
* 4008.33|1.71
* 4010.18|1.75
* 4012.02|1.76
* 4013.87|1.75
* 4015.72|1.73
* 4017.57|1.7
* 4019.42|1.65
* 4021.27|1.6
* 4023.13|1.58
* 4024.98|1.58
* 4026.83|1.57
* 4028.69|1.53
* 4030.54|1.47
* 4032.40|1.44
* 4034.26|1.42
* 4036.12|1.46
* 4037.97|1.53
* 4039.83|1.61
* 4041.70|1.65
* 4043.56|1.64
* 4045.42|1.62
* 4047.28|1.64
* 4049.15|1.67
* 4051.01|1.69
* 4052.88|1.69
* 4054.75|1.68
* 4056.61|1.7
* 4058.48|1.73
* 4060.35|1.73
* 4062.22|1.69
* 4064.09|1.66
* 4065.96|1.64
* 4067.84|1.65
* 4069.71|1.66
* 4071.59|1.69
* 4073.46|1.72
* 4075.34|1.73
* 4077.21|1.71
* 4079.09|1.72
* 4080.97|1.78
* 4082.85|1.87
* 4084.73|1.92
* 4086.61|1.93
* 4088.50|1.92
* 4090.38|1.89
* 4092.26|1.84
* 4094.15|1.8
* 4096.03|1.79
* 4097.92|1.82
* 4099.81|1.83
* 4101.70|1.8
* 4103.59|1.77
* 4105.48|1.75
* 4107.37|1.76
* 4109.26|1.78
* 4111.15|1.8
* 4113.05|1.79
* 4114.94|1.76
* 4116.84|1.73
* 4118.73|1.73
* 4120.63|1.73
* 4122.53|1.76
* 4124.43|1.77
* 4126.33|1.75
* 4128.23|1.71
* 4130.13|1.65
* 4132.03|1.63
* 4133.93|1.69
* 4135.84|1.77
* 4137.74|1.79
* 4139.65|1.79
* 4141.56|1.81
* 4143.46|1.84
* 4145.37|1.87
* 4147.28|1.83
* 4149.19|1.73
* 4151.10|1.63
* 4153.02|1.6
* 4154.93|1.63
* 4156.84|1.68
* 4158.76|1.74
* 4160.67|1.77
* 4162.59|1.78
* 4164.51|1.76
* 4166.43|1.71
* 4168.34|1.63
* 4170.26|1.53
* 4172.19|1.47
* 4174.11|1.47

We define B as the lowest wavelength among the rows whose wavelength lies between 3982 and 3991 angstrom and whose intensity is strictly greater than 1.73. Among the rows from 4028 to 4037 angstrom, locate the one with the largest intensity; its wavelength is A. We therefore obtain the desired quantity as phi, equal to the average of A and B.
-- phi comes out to 4005.6 angstrom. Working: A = 4028.69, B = 3982.57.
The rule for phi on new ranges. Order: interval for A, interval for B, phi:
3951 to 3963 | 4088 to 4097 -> 4021.8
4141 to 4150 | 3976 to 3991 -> 4061.2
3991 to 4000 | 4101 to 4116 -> 4050.4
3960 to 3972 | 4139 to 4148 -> 4050.1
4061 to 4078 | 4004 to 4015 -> 4040.0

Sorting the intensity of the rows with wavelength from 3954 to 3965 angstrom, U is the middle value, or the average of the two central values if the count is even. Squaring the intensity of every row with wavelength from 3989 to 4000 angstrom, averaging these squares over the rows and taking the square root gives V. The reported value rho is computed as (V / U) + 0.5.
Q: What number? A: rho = 1.554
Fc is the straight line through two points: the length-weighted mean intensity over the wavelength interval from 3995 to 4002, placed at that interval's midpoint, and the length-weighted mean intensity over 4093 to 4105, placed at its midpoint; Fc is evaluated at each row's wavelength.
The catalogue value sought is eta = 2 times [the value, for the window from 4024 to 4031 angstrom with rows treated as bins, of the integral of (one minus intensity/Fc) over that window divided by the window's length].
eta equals 0.32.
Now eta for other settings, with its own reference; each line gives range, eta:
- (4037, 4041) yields 0.28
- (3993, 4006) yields 0.02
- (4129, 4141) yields 0.06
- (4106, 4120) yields 0.03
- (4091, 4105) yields -0.01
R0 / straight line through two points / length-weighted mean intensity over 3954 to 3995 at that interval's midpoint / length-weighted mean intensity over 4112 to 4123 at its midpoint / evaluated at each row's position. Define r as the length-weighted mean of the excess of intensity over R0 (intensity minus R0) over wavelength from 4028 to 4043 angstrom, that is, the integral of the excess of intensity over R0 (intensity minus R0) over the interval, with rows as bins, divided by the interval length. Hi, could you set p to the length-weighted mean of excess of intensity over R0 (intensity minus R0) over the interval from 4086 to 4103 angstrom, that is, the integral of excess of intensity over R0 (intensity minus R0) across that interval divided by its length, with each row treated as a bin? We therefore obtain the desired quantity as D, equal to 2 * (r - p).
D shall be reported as -0.7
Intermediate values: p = 0.09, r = -0.26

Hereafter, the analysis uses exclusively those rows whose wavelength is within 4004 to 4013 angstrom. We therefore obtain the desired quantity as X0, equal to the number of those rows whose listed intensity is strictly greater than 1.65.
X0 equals 5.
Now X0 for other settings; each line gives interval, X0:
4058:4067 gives 4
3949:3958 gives 5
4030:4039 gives 0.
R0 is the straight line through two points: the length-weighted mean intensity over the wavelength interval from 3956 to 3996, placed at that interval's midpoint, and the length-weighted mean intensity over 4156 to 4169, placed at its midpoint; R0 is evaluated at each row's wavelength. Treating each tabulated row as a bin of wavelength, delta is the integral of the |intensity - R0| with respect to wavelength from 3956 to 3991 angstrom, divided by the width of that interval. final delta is 0.08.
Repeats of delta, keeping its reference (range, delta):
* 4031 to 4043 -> 0.25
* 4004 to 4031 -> 0.12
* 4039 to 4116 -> 0.08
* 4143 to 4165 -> 0.07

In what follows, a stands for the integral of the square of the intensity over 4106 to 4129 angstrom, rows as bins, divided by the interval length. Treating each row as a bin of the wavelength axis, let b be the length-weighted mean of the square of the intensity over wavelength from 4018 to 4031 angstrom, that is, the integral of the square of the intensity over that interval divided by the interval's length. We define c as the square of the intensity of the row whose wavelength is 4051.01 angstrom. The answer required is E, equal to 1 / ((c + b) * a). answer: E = 0.0606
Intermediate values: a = 3.08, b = 2.5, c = 2.86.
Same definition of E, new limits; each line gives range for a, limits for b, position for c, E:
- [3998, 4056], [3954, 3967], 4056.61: 0.0618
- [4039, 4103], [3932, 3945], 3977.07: 0.0577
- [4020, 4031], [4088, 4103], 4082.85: 0.0598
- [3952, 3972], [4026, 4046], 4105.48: 0.0615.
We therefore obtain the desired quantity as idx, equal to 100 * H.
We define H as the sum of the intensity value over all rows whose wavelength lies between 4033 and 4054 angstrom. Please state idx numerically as 1762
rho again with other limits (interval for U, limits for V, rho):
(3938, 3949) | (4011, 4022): 1.497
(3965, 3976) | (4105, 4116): 1.540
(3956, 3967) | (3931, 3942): 1.360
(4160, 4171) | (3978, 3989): 1.590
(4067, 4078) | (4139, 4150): 1.566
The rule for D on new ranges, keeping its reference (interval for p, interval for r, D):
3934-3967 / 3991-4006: 0.3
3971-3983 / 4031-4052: -0.5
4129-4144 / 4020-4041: -0.5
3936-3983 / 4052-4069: -0.1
